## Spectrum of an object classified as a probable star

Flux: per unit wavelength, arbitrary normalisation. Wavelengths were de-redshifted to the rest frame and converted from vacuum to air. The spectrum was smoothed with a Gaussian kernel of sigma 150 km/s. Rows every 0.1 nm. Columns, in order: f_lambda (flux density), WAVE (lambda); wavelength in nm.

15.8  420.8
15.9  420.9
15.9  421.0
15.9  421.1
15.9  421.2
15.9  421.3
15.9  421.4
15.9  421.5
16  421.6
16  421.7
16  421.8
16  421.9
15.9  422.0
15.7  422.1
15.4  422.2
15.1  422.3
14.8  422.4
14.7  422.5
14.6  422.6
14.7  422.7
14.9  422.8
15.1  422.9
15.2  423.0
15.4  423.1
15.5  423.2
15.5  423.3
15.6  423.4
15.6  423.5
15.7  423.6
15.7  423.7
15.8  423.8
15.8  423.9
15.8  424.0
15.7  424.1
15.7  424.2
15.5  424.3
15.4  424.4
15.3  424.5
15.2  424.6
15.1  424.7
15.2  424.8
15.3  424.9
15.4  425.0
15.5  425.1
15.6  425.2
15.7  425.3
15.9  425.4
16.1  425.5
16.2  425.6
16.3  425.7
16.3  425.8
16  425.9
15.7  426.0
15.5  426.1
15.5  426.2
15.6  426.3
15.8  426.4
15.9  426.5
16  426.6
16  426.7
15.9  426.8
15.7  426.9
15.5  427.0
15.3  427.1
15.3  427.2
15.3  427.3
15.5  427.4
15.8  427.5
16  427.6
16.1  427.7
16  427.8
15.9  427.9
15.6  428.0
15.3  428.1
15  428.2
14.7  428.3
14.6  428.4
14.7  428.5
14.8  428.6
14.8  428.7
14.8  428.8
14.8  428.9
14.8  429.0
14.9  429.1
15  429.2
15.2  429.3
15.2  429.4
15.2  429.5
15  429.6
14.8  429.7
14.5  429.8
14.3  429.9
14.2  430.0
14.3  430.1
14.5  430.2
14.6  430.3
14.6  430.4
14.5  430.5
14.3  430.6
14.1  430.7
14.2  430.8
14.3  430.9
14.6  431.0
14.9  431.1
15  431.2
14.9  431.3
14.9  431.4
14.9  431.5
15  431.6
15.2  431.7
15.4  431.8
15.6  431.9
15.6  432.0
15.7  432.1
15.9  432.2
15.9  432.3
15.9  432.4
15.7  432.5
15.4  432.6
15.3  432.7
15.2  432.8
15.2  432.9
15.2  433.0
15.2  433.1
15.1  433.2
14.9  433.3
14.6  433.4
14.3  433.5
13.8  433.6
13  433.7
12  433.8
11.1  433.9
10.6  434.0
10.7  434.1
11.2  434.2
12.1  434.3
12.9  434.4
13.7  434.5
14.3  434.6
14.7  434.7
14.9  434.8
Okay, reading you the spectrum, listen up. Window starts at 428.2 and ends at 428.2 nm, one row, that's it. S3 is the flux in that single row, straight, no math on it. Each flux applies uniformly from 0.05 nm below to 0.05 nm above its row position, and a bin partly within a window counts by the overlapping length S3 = 15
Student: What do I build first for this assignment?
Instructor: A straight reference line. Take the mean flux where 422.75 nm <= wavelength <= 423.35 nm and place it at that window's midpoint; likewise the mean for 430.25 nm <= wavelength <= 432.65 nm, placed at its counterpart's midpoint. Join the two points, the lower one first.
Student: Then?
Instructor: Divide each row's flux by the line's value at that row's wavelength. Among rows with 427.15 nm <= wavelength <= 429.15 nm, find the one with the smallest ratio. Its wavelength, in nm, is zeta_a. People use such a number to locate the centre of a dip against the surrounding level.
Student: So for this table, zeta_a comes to 428.4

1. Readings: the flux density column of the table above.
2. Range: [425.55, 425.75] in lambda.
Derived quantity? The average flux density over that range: 16.25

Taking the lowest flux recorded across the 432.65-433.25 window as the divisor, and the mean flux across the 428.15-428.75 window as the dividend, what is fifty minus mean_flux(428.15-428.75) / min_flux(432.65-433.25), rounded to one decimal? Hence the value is 49.0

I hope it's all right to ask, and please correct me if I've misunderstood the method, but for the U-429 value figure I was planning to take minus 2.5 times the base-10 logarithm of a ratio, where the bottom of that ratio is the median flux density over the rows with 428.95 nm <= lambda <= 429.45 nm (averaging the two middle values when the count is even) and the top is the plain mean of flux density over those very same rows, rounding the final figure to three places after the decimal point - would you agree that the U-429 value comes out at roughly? -0.001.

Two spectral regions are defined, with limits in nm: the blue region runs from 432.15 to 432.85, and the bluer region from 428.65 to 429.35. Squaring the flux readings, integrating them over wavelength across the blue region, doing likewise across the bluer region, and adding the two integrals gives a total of 326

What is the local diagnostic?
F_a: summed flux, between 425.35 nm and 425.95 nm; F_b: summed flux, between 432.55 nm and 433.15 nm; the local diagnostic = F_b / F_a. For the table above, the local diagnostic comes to 0.95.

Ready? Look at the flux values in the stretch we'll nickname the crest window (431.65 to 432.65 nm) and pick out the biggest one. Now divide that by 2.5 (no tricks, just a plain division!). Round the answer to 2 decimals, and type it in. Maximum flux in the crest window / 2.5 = 6.36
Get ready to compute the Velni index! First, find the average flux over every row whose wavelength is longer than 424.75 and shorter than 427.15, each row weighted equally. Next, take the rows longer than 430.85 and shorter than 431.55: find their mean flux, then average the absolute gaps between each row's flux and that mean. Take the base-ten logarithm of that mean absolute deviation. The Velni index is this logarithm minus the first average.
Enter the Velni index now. -16.5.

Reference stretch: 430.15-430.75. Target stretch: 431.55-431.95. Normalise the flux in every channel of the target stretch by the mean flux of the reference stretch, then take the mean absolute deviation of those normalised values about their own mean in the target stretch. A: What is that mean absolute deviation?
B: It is 0.0139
